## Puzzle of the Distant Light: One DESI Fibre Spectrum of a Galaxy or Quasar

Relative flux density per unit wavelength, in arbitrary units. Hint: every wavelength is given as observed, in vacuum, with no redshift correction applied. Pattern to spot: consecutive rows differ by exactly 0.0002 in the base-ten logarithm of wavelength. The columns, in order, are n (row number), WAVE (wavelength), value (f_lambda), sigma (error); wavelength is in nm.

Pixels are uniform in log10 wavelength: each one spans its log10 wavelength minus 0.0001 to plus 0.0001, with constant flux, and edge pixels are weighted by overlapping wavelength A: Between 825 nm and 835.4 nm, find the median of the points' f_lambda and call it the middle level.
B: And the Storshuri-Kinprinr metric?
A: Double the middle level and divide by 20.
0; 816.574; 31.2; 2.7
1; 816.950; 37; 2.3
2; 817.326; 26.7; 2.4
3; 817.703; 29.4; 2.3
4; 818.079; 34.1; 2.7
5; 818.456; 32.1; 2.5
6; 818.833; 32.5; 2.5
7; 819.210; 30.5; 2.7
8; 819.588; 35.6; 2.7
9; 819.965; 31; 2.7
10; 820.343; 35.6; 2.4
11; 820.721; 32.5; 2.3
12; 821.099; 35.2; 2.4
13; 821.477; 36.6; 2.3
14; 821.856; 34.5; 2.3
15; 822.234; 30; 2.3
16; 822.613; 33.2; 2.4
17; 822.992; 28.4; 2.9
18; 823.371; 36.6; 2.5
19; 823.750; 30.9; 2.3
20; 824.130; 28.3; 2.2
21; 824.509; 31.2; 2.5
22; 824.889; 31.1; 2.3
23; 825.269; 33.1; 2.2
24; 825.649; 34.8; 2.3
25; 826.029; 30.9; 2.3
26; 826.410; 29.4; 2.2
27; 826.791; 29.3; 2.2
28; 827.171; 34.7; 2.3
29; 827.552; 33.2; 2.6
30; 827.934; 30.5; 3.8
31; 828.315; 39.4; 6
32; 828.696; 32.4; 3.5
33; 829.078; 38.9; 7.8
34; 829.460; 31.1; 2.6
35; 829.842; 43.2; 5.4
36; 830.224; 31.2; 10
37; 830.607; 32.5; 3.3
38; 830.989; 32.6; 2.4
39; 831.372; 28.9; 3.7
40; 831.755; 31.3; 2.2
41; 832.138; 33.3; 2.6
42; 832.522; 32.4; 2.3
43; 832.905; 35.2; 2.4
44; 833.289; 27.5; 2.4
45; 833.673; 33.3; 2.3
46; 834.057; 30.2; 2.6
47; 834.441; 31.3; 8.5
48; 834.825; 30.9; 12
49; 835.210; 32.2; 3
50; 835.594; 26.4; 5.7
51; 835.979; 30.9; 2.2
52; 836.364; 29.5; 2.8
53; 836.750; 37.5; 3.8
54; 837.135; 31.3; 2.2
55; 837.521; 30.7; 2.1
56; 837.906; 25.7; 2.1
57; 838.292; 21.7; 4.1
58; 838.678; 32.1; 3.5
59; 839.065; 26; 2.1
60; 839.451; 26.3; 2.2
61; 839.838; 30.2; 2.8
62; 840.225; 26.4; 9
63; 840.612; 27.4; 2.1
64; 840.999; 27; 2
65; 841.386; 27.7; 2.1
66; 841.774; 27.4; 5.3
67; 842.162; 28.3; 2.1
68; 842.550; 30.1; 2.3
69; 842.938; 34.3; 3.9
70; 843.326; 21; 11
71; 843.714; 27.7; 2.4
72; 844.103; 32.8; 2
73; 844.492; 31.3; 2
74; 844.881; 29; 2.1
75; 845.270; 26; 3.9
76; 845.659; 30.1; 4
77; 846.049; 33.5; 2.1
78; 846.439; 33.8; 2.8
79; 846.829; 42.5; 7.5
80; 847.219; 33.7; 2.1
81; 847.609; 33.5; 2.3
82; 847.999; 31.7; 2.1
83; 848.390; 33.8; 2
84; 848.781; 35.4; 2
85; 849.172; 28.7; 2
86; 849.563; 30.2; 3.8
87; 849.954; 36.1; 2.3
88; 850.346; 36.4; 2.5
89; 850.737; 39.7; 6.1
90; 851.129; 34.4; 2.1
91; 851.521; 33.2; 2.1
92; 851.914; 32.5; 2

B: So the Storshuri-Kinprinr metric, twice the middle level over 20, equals 3.24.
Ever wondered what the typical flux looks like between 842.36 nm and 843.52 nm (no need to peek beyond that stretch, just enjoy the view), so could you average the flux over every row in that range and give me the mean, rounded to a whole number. 28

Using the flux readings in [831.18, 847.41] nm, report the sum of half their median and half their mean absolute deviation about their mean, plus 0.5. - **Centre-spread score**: 17.1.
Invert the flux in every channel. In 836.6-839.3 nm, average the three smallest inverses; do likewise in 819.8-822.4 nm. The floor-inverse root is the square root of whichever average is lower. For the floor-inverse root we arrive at 0.167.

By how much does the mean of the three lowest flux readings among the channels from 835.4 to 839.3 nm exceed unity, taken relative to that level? 23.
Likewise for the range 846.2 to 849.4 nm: 30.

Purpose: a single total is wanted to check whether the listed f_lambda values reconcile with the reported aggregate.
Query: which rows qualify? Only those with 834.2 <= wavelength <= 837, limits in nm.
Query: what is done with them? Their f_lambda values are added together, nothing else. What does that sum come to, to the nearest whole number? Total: 219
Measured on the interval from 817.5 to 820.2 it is 225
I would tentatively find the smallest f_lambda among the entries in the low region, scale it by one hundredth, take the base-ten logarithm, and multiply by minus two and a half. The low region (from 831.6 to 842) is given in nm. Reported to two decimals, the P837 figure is 1.66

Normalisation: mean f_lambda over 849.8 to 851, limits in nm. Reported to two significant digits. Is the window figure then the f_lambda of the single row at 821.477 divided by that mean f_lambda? 0.98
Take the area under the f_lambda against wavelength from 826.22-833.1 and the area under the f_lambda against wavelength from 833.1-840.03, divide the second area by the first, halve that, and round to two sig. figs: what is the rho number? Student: 0.45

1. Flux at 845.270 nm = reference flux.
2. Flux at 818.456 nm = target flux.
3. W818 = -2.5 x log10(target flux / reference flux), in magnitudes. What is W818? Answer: -0.23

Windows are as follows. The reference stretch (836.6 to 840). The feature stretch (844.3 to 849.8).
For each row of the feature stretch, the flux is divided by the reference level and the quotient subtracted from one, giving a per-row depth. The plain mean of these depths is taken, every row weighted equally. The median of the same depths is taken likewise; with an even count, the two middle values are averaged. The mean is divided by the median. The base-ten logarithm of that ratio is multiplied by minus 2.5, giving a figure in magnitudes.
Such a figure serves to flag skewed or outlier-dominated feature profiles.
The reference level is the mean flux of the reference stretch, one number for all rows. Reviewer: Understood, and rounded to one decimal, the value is 0.1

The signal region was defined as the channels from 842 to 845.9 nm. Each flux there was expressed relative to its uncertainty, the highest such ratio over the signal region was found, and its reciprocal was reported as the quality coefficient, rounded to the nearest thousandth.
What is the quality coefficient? 0.061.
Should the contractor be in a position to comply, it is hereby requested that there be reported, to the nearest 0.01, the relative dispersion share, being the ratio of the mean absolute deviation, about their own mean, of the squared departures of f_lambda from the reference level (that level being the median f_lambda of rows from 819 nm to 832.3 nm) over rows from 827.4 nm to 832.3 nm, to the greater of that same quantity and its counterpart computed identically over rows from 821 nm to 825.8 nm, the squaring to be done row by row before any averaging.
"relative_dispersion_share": 1.00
